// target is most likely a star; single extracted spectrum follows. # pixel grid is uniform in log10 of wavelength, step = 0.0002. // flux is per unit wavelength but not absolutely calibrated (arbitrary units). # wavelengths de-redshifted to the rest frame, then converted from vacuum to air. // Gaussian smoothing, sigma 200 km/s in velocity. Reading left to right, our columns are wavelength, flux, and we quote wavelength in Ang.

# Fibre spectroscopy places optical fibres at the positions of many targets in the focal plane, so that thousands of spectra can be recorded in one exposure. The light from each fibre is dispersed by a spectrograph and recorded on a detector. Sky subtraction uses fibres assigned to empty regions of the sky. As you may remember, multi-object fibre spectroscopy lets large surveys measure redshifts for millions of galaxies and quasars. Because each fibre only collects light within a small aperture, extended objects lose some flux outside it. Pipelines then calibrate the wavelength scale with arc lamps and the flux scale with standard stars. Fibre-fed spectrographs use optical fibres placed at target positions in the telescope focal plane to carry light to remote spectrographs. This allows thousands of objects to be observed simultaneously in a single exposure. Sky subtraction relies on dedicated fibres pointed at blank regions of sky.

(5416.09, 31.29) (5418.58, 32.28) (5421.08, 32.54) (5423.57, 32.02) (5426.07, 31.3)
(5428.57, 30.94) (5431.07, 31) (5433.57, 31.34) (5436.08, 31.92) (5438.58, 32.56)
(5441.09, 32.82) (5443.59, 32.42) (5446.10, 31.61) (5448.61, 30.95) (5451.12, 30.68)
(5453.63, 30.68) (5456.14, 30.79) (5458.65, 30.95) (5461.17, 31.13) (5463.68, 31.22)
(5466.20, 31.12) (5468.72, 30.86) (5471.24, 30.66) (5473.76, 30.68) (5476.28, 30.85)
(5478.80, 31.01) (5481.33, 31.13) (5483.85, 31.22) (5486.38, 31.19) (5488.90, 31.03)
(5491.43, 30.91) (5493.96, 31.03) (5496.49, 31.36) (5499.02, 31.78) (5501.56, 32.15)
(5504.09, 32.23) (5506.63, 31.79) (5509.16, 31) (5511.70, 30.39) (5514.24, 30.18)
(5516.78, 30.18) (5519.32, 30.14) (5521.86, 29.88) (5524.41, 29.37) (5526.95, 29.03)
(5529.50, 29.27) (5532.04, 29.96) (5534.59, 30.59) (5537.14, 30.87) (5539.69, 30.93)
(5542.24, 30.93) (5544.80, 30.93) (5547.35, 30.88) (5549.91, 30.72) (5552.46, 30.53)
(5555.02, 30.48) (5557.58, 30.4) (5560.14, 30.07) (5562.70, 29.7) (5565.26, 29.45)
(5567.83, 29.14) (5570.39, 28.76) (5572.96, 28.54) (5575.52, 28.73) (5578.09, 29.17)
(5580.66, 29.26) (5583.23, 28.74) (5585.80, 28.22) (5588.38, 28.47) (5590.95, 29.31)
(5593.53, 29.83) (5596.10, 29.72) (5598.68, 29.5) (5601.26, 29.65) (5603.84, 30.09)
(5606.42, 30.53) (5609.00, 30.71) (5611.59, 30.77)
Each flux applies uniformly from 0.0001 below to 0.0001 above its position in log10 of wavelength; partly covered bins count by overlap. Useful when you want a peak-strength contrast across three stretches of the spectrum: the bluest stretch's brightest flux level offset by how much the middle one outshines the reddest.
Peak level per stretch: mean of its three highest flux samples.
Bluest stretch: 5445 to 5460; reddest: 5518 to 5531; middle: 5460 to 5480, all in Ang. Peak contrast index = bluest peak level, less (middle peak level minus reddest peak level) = 29.8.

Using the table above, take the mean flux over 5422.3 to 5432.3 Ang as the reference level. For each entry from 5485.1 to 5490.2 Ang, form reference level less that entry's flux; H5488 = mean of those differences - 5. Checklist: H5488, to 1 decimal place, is -4.8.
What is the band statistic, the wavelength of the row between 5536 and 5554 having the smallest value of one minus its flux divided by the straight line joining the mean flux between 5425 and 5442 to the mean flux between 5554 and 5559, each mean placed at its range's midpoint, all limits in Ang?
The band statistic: 5544.80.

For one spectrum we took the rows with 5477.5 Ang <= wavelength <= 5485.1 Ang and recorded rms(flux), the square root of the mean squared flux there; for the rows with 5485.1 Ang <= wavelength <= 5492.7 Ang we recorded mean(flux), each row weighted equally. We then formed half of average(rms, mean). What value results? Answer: 15.54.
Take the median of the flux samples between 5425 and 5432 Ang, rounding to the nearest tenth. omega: 31.0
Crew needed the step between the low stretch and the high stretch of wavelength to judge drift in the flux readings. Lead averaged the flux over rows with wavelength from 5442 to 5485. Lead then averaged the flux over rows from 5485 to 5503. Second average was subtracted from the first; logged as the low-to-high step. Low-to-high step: -0.29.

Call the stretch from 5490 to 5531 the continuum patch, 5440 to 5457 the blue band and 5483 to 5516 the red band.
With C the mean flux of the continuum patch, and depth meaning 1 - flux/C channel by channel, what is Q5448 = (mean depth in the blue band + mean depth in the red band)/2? -0.022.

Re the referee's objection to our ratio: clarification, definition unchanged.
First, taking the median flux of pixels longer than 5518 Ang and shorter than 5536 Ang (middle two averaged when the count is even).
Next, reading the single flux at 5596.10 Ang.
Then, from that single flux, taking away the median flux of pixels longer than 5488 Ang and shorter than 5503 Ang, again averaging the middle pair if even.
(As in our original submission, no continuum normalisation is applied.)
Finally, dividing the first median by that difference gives -20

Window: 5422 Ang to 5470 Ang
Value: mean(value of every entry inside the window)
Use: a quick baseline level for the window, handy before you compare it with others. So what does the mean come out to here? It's 31.4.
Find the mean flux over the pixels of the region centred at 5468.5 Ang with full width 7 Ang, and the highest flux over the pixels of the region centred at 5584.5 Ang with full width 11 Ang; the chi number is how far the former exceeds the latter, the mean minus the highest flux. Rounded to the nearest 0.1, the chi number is 1.6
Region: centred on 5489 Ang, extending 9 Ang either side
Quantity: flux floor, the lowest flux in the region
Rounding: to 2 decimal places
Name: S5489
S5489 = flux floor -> 30.91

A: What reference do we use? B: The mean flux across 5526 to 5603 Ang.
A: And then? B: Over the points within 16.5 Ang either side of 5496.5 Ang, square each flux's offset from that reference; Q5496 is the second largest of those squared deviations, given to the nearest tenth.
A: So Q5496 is 5.9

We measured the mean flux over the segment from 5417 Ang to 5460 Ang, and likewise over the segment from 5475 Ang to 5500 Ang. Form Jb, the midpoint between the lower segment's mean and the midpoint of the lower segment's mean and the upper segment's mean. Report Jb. 31.5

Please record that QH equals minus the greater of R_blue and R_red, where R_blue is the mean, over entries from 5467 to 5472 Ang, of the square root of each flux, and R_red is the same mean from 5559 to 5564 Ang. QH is -5.55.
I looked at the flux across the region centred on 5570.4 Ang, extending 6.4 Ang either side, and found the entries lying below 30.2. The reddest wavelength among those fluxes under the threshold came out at 5575.52 Ang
